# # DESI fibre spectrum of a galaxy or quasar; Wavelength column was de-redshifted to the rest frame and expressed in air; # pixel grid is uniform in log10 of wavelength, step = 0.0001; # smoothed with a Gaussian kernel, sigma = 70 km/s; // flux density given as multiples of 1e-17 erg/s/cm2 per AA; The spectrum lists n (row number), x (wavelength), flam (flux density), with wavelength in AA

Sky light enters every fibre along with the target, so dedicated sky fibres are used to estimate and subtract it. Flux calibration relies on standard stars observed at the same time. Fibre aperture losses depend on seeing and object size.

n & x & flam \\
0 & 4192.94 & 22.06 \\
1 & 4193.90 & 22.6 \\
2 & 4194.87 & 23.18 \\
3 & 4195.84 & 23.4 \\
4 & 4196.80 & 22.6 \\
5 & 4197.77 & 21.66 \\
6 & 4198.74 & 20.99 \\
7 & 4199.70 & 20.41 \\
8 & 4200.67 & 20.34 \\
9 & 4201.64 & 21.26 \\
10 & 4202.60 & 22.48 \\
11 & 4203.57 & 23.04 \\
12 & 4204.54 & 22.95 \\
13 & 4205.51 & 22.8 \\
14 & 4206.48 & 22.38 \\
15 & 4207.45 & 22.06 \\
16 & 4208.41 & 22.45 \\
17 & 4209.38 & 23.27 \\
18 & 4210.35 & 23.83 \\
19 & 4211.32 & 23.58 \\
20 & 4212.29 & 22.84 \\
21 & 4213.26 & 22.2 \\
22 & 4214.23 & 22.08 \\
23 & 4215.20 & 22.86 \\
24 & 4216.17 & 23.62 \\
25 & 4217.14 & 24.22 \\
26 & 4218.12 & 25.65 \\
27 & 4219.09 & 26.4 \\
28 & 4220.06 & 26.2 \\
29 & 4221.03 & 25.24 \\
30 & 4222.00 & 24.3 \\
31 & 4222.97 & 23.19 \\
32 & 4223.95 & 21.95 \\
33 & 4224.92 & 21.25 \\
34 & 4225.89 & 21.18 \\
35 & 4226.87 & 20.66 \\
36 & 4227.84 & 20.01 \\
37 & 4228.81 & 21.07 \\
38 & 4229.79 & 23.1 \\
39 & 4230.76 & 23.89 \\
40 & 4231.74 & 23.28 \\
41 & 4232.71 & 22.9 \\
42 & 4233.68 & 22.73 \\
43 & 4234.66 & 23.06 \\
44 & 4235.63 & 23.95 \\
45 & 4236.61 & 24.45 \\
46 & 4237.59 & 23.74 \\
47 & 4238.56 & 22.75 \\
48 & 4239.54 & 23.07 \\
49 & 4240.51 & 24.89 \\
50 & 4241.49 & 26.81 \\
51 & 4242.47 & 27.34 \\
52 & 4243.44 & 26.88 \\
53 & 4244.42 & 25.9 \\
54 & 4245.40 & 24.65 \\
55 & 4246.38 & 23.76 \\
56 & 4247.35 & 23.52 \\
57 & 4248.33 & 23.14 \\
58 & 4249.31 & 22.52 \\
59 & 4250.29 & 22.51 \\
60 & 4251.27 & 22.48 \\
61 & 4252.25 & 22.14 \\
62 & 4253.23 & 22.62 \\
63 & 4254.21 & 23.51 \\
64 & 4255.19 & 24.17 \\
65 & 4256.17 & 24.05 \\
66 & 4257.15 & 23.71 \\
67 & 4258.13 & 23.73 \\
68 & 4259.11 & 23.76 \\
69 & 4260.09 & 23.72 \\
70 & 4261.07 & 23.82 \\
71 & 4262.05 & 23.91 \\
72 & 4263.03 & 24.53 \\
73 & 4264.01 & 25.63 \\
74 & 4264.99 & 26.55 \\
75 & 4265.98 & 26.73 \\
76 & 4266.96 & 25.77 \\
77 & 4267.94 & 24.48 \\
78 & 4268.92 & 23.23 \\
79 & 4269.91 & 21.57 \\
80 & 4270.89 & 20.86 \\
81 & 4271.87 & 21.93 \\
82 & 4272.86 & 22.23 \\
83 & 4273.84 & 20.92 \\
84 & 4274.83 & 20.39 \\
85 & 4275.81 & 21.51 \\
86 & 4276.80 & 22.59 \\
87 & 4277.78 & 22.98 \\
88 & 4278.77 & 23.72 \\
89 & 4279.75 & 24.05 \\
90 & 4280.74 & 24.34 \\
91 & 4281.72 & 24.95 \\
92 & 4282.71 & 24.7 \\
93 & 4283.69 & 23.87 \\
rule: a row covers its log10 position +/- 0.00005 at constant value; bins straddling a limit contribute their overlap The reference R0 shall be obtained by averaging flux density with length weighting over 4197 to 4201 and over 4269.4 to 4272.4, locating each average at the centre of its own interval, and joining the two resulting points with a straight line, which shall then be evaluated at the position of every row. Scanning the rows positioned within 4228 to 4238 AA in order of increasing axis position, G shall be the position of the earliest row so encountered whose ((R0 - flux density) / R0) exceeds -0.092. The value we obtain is 4228.81 AA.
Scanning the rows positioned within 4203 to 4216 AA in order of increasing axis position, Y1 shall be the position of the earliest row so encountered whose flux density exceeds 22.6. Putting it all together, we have 4203.57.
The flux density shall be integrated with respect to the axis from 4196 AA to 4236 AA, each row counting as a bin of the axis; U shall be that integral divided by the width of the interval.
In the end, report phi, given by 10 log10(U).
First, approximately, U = 22.8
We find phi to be 13.6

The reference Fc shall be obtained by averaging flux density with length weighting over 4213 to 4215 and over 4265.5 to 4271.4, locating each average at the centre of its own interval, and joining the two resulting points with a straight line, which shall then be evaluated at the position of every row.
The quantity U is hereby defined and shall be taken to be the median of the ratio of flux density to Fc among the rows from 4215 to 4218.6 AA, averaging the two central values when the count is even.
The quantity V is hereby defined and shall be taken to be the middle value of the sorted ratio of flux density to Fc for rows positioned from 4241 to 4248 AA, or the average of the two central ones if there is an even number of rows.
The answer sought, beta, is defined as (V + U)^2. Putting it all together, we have 4.81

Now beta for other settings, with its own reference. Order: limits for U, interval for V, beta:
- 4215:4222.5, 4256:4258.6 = 4.47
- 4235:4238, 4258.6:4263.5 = 4.23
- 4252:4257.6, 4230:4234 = 4.09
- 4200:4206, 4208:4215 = 4.24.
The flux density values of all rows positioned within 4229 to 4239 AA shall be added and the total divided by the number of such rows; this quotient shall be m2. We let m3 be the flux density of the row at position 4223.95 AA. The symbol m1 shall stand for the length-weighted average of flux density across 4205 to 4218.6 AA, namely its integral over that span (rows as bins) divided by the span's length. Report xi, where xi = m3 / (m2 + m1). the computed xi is 0.472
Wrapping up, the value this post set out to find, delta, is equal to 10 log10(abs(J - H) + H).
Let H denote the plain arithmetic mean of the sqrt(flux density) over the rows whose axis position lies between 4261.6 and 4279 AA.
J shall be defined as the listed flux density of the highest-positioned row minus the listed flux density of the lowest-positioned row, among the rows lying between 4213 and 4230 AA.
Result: 9.4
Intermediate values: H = 4.82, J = 1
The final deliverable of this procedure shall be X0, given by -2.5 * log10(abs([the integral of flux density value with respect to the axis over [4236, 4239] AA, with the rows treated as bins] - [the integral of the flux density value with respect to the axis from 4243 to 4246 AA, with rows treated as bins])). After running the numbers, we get -1.9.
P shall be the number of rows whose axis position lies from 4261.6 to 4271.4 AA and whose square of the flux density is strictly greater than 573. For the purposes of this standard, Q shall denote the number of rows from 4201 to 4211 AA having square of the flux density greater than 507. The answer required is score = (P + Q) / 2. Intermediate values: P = 6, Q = 5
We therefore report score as 5.5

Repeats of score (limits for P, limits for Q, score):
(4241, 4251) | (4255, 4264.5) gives 7.5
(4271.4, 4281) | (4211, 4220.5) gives 5.0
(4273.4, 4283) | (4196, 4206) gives 4.0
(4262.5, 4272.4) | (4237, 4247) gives 8.0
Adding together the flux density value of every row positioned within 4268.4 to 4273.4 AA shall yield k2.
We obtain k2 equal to 110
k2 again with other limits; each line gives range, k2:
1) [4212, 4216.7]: 114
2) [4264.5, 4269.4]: 127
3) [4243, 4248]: 125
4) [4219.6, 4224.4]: 121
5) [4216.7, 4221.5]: 128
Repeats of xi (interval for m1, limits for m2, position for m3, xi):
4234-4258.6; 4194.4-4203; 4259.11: 0.519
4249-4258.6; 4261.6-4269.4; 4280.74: 0.504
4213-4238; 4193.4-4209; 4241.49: 0.591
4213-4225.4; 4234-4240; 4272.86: 0.470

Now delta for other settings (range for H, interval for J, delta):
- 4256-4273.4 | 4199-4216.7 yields 8.2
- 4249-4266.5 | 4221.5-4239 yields 10.5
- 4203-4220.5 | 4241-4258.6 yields 11.1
